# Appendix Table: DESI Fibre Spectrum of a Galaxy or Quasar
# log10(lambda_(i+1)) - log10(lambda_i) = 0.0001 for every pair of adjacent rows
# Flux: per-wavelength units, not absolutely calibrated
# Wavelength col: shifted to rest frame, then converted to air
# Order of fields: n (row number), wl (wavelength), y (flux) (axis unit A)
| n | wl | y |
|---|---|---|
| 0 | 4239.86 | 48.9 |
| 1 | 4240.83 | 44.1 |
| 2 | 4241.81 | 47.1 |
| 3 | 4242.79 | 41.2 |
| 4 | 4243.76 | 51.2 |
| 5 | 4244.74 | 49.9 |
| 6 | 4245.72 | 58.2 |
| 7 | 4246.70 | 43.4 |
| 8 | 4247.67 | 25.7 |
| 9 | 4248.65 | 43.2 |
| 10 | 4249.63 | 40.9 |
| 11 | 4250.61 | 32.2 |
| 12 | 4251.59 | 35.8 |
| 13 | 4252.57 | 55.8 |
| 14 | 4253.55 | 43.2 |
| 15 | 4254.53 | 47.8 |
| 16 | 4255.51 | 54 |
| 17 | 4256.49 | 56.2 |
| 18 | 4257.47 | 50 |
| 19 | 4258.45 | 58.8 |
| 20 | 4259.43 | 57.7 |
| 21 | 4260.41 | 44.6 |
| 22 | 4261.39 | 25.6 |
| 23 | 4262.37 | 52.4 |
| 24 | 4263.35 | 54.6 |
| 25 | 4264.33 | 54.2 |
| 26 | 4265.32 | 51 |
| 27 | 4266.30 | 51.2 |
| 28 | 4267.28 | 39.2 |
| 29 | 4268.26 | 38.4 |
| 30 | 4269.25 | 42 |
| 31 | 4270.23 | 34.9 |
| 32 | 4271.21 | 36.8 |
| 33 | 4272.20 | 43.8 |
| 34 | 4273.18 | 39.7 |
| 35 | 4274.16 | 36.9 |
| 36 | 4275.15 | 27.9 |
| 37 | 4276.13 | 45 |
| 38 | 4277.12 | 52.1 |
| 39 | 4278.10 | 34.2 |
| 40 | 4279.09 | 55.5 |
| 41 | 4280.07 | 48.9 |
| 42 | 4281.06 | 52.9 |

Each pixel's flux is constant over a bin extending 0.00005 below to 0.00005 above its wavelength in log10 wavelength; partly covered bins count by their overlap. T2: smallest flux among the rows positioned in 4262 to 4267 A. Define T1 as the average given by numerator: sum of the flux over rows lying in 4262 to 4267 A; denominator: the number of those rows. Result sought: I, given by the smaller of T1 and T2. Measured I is 51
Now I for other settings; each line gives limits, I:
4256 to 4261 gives 45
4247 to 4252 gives 26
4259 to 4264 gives 26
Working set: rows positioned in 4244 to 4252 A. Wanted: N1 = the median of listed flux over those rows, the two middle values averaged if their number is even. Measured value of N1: 42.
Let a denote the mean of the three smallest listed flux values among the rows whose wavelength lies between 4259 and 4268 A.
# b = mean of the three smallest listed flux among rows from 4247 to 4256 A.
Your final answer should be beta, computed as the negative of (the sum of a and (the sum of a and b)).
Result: -104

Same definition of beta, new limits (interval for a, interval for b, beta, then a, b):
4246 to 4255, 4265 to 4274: -99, 31.2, 37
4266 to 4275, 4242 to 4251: -105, 36.2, 33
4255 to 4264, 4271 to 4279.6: -113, 40.1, 33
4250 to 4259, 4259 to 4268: -111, 37.1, 36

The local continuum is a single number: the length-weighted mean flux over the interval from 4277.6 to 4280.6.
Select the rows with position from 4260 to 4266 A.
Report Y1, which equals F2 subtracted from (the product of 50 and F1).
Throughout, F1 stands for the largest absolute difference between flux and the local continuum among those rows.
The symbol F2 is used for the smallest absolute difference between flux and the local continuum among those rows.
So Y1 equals 1034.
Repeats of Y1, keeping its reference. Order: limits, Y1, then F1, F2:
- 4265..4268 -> 351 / 7.1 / 4.68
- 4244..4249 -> 1028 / 20.6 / 2.92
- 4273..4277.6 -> 920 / 18.4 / 1.32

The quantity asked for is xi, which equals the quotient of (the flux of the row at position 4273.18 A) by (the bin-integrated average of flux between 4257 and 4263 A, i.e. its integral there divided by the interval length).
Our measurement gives 0.82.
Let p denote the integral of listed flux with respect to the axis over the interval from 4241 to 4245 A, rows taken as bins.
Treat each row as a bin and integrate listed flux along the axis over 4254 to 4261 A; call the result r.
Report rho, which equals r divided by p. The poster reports 2.0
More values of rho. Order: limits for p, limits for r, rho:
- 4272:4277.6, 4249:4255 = 1.1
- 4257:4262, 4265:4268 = 0.6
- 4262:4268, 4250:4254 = 0.6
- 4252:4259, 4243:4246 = 0.4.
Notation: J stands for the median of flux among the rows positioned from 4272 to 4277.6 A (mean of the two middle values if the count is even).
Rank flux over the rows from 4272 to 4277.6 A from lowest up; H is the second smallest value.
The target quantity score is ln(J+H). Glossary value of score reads 4.37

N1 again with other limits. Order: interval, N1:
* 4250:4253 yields 36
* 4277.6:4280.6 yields 49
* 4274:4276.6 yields 37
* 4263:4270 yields 51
